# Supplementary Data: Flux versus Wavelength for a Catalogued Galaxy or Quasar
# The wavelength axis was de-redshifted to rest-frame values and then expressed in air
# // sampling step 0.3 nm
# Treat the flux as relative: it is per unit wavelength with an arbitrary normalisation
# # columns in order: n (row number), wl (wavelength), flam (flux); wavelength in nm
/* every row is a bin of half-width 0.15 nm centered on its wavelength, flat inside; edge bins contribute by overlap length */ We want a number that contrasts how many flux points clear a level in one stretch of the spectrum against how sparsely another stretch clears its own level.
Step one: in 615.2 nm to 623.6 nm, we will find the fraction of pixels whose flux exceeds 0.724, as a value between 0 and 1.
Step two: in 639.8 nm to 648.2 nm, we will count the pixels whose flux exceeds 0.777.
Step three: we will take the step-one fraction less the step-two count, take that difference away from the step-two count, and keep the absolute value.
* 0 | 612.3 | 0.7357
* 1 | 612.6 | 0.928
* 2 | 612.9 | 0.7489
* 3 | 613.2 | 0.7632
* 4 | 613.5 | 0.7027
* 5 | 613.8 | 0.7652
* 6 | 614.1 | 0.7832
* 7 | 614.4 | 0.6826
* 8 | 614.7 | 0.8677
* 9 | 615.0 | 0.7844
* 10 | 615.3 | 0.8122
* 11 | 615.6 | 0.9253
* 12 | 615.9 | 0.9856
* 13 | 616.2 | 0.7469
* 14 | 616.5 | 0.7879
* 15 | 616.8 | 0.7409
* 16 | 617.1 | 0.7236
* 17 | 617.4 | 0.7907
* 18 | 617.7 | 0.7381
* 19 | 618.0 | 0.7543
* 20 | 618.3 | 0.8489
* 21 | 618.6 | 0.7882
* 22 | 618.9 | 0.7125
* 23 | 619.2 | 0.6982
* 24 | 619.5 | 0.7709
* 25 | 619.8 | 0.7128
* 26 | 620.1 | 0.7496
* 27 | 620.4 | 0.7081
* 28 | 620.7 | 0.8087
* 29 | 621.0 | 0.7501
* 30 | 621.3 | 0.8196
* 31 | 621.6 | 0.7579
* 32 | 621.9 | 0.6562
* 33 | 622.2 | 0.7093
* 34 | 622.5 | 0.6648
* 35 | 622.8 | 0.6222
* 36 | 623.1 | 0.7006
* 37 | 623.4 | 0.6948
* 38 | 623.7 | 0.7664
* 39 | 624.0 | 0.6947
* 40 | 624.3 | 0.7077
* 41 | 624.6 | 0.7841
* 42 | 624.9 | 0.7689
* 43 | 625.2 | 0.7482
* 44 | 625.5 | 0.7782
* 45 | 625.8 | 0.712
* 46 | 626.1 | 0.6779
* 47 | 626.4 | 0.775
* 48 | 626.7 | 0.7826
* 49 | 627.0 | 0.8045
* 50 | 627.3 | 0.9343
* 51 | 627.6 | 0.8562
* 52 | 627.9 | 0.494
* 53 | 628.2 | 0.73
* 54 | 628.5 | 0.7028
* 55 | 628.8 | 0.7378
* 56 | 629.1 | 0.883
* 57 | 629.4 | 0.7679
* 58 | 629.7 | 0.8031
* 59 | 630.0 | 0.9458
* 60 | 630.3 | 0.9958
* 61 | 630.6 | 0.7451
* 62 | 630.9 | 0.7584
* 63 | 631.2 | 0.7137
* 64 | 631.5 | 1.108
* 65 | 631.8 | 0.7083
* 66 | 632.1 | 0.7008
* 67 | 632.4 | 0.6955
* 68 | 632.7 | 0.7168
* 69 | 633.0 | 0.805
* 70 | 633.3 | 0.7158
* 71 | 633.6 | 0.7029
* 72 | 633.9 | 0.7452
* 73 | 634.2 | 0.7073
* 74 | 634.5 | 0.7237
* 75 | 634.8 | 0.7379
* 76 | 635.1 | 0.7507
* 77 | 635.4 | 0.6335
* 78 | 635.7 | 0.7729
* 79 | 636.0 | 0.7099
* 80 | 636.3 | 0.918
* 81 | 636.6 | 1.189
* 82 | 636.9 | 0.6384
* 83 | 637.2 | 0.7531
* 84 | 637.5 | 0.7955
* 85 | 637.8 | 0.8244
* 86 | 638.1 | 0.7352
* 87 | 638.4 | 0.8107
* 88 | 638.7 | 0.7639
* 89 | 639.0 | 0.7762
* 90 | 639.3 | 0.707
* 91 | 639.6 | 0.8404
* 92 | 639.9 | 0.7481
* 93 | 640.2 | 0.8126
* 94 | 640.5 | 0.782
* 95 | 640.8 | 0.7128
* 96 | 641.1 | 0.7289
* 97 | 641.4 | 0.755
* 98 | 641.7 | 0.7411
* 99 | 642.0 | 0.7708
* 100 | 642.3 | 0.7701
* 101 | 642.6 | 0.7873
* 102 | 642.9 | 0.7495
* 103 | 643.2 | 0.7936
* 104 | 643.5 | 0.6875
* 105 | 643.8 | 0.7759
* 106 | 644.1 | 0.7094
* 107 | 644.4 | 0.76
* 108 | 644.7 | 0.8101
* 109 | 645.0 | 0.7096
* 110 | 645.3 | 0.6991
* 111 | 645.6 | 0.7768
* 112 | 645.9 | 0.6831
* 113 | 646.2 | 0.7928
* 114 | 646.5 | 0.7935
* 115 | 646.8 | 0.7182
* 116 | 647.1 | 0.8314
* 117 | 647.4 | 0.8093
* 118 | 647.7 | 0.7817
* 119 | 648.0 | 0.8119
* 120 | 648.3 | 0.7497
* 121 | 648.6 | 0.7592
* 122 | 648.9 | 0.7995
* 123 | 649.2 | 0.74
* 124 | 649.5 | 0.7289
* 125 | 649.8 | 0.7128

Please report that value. 21.4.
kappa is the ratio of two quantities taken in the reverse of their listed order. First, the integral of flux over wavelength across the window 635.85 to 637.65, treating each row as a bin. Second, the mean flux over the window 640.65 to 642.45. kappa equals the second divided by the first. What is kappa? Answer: 0.50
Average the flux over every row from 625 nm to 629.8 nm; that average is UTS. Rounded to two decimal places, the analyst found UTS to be 0.76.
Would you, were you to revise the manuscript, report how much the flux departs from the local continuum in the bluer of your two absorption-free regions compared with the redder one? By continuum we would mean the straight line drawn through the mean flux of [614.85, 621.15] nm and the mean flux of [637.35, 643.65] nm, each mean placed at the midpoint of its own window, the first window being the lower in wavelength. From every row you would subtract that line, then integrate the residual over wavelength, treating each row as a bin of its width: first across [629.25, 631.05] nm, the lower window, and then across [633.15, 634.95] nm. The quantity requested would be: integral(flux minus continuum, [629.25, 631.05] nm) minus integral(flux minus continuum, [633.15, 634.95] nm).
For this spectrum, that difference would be 0.20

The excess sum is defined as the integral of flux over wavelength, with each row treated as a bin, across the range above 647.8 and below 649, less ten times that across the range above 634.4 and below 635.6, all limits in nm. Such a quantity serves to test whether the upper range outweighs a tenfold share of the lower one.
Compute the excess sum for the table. -7.6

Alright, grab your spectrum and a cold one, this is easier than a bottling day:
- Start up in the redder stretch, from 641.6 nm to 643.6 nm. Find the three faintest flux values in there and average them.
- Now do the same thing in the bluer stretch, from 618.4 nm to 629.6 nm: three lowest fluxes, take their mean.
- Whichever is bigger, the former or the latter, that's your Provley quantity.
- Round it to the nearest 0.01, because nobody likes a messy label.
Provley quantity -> 0.73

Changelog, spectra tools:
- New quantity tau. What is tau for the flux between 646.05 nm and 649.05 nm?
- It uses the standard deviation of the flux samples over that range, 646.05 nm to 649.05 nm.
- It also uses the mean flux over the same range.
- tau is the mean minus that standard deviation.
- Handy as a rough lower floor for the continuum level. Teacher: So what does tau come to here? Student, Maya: 0.75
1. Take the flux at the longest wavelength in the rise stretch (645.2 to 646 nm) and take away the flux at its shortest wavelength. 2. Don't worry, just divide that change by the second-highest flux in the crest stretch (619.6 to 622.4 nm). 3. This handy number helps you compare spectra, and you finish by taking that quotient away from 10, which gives 10.0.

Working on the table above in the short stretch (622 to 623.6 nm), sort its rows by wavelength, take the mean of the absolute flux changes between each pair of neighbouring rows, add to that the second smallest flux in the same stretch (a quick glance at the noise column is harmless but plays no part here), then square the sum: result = 0.501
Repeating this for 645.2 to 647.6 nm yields 0.592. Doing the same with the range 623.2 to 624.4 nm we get 0.558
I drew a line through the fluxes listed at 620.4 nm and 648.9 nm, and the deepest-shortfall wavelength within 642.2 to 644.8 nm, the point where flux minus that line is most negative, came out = 643.5 nm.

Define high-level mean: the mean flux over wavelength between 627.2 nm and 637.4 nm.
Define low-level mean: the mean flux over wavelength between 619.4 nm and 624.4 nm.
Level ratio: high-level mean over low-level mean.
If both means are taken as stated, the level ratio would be 1.08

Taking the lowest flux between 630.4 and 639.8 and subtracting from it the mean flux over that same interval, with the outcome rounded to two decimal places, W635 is -0.14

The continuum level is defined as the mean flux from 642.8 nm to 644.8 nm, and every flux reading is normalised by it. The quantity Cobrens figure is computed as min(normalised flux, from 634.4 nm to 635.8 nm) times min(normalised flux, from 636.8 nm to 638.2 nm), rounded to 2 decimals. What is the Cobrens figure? 0.71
